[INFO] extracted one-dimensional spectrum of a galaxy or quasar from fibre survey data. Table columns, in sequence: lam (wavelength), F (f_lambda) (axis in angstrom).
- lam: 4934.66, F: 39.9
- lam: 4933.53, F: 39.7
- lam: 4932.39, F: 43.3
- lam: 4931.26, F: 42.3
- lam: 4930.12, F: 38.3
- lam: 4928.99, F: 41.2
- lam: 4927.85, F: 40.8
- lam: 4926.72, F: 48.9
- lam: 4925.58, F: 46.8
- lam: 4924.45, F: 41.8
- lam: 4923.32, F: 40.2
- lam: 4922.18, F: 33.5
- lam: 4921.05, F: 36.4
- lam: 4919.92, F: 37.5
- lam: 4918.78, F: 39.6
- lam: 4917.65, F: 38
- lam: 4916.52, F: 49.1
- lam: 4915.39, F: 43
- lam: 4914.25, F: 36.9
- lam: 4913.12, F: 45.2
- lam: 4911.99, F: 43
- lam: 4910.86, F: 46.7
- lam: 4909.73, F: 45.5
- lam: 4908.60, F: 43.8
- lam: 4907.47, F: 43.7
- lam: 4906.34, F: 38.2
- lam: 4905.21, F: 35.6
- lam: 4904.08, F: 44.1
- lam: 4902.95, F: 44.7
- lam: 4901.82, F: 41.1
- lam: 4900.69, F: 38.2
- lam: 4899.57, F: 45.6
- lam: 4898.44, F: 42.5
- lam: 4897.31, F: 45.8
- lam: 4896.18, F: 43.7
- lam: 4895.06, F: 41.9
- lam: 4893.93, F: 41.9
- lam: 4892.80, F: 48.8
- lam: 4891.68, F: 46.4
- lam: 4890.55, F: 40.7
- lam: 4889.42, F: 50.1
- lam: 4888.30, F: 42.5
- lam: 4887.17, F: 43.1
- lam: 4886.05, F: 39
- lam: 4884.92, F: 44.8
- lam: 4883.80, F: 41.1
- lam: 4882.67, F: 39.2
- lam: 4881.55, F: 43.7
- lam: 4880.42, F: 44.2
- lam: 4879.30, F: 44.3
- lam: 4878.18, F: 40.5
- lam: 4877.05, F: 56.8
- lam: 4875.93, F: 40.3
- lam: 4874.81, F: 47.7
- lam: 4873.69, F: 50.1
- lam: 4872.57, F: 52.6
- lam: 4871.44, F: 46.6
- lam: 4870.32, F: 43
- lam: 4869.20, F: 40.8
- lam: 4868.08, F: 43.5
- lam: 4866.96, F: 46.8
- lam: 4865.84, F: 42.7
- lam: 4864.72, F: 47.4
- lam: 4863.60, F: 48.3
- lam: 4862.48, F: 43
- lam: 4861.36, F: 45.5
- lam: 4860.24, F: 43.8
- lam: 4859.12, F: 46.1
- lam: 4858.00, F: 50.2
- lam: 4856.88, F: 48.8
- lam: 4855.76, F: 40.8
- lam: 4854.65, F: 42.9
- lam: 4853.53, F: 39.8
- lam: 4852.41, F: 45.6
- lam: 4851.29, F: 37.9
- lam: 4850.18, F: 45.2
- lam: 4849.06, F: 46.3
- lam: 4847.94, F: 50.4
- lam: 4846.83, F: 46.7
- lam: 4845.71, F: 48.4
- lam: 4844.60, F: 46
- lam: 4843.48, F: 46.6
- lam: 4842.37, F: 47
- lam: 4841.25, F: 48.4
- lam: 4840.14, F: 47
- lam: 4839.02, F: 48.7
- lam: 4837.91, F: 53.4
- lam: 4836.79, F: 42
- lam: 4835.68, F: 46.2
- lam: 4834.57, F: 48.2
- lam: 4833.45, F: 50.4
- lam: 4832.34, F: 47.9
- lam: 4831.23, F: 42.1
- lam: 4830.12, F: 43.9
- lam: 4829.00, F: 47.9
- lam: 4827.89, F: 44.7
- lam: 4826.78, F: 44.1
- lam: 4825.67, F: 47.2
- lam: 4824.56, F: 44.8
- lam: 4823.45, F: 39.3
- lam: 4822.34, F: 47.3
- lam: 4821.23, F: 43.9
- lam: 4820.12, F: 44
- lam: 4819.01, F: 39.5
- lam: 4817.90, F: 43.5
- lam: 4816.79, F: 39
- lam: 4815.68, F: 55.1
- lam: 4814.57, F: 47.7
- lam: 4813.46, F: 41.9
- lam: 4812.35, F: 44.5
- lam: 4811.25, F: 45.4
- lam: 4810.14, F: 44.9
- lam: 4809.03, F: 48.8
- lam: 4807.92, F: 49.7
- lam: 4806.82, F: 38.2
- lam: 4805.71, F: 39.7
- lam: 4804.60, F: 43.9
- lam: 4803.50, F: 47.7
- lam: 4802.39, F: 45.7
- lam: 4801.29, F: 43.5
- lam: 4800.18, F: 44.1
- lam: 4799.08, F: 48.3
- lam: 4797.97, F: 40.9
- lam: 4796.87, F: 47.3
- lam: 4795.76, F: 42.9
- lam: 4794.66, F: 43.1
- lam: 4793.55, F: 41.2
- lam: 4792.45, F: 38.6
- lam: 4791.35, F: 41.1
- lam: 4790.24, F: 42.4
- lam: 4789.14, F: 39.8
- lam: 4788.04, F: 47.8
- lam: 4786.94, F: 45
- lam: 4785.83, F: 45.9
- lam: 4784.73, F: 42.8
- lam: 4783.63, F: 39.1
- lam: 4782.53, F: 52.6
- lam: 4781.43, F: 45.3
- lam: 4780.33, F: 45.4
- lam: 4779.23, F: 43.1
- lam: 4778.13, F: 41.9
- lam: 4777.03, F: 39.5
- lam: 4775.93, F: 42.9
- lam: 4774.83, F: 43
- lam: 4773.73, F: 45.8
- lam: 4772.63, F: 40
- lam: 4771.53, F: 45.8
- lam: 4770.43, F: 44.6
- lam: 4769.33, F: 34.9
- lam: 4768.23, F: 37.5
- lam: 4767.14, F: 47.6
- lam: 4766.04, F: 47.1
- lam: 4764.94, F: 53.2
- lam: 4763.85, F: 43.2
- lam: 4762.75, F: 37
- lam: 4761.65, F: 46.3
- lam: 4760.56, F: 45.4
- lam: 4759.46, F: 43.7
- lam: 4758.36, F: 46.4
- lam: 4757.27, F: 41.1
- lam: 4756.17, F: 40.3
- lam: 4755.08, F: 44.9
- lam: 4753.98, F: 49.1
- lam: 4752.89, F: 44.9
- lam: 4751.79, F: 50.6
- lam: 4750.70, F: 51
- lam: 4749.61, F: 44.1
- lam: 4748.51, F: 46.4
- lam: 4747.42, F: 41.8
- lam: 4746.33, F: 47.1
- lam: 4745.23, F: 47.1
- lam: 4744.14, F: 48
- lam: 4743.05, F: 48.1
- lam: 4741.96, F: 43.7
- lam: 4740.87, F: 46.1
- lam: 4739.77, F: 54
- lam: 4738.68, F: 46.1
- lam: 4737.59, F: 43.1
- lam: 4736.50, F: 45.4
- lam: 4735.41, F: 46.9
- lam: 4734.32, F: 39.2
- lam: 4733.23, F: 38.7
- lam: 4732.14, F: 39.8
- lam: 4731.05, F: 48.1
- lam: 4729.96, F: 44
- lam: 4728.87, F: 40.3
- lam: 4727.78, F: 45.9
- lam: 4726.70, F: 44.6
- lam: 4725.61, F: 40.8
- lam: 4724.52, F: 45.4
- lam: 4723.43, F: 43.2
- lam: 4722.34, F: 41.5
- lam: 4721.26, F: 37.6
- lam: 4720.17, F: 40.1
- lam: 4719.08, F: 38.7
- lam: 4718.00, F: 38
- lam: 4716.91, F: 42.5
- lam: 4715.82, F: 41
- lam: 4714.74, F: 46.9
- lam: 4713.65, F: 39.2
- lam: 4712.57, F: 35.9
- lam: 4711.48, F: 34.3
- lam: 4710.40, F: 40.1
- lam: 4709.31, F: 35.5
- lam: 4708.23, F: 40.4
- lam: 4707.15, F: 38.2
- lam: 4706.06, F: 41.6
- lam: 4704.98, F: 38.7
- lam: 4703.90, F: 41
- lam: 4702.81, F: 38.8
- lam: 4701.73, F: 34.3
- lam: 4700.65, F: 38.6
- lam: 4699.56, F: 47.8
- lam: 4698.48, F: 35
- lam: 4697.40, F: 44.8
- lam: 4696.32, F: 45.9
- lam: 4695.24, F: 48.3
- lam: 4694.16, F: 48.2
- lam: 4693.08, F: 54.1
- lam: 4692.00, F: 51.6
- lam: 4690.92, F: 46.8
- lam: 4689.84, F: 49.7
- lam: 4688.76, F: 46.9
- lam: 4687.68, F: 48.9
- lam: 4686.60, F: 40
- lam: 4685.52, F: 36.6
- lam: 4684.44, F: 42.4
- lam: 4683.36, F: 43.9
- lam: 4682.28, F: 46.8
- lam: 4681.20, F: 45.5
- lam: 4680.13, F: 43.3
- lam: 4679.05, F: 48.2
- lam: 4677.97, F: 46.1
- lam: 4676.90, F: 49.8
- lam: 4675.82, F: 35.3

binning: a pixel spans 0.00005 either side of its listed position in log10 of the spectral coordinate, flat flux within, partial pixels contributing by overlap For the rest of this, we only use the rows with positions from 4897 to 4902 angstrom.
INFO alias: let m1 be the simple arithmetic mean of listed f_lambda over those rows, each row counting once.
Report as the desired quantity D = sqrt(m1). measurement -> 6.5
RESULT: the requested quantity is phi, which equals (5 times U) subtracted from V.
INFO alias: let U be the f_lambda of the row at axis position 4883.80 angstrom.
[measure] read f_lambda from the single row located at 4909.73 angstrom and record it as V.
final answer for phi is -160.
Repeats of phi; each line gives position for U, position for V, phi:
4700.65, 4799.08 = -145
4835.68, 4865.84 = -188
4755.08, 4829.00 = -177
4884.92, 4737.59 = -181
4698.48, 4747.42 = -133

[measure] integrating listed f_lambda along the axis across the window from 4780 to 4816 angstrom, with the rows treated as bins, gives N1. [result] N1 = 1601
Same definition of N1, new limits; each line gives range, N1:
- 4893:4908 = 633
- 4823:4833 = 448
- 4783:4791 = 346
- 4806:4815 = 405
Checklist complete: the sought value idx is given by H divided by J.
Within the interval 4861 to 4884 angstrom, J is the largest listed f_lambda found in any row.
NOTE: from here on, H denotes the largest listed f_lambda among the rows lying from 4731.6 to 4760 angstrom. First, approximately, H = 54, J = 56.8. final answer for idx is 0.95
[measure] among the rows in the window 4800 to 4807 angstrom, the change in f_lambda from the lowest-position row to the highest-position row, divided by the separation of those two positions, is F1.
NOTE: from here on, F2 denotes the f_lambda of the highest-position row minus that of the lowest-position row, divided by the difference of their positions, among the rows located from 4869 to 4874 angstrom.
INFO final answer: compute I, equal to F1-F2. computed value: -3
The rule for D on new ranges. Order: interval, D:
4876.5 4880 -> 6.9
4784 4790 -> 6.7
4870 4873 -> 6.9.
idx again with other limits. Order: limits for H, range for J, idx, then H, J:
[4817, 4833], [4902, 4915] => 1.03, 47.9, 46.7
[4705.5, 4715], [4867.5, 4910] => 0.83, 46.9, 56.8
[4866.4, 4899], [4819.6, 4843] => 1.06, 56.8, 53.4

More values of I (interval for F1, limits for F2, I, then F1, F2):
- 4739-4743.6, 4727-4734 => 0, -1.8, -1.3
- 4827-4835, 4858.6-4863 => 1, 0.5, -0.9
